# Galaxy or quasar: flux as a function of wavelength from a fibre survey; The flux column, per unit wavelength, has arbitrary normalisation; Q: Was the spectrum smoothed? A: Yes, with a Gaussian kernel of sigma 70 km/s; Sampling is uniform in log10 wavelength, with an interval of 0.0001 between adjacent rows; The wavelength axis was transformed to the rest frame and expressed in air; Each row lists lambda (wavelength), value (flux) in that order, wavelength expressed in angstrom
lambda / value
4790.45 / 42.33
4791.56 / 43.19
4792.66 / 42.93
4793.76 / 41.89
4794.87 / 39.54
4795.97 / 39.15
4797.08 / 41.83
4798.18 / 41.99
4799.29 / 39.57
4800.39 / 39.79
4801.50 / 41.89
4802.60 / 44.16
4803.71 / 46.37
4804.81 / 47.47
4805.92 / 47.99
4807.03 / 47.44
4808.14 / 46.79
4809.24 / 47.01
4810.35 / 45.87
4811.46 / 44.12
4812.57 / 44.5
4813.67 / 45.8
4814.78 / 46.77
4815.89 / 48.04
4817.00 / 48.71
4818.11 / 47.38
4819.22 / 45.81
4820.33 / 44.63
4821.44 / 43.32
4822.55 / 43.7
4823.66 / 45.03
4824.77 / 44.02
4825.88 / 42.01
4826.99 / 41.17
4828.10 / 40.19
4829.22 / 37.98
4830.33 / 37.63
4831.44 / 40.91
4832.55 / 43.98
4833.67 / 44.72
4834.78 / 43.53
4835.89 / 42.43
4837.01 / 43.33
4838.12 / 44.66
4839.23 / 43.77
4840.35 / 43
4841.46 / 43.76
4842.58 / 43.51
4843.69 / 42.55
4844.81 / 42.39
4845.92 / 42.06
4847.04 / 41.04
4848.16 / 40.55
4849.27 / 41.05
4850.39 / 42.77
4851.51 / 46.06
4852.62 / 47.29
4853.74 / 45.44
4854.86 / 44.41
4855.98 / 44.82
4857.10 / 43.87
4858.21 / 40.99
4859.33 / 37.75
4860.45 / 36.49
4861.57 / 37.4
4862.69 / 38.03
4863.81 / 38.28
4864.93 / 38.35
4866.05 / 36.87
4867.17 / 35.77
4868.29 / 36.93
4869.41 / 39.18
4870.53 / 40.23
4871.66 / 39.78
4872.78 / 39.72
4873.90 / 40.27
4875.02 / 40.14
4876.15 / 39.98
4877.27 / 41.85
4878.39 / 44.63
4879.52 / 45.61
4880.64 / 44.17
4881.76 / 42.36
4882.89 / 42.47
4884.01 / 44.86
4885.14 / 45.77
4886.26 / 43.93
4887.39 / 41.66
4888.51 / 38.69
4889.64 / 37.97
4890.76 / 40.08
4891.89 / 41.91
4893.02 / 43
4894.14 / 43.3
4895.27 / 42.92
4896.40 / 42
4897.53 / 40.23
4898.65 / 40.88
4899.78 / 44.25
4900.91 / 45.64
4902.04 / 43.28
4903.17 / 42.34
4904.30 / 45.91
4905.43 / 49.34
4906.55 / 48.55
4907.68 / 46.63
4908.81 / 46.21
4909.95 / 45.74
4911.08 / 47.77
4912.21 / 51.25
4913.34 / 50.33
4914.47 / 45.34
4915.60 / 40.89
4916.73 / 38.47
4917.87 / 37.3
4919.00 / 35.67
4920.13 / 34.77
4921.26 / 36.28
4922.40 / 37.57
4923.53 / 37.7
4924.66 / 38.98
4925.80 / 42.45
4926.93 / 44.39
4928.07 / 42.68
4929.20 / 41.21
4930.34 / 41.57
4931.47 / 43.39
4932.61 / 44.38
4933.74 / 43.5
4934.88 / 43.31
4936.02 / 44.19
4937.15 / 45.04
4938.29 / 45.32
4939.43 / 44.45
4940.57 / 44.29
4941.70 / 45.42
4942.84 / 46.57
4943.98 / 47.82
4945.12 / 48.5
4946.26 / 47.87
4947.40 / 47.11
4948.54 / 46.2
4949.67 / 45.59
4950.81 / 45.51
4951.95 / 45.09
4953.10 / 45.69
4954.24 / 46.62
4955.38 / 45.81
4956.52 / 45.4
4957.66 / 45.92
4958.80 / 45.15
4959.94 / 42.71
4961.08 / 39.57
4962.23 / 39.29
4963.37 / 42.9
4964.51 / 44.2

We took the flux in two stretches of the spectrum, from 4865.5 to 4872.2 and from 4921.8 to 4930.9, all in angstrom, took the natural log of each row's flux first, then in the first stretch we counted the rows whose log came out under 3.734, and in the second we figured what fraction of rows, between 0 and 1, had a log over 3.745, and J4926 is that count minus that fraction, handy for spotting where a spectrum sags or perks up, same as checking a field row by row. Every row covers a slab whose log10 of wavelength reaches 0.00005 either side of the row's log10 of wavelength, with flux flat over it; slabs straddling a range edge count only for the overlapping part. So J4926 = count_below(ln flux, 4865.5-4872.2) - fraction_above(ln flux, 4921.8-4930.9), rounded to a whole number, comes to 6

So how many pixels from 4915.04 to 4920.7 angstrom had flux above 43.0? 0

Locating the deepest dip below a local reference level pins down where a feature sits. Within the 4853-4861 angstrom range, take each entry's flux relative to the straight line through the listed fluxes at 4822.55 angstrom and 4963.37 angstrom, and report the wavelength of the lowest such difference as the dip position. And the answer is 4860.45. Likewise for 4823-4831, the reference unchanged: 4830.33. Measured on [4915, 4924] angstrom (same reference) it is 4920.13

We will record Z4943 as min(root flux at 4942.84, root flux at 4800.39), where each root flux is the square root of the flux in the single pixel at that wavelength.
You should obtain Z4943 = 6.31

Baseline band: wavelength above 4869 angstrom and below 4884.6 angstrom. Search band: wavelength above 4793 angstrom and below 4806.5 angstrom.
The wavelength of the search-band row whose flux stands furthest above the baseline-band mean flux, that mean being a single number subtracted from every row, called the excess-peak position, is 4805.92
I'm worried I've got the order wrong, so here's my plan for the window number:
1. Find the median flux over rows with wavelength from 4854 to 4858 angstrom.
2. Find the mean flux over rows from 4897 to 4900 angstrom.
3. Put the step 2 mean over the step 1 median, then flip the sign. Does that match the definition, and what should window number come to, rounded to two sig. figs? -0.94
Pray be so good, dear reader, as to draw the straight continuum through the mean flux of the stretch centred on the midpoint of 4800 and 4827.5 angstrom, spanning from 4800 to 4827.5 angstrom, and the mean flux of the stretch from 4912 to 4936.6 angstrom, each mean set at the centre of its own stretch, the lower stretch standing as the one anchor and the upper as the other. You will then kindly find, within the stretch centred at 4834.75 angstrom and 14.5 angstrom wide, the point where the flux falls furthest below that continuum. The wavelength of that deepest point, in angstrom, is 4830.33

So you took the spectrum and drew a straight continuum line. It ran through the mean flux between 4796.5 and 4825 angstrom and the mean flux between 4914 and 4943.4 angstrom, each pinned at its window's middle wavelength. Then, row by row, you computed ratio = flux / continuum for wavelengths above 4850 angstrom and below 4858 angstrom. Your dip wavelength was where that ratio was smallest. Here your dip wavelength 4850.39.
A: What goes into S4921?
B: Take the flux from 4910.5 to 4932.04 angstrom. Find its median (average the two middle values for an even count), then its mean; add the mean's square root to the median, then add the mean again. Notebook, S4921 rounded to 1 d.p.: 89.1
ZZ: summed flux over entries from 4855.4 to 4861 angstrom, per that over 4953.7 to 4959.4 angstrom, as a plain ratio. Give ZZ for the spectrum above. 0.89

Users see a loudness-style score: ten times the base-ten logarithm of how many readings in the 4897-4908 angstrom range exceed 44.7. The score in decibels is 7.0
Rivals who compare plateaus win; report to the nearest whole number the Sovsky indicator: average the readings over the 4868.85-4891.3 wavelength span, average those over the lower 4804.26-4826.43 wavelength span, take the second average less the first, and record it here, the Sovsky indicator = 4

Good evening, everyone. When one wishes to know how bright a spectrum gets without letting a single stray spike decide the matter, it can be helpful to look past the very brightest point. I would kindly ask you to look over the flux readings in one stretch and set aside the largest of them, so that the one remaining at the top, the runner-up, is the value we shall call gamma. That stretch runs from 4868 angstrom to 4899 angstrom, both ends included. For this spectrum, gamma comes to 45.61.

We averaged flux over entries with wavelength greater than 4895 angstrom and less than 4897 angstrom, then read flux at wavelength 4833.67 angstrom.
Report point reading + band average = 87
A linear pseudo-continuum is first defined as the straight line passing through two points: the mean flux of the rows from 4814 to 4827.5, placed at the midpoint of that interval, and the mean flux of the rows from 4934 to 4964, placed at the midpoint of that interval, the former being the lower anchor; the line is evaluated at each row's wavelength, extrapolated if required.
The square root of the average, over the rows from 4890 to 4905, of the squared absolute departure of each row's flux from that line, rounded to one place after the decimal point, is 2.9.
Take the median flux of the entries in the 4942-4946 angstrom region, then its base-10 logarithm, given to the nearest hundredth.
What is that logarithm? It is 1.68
